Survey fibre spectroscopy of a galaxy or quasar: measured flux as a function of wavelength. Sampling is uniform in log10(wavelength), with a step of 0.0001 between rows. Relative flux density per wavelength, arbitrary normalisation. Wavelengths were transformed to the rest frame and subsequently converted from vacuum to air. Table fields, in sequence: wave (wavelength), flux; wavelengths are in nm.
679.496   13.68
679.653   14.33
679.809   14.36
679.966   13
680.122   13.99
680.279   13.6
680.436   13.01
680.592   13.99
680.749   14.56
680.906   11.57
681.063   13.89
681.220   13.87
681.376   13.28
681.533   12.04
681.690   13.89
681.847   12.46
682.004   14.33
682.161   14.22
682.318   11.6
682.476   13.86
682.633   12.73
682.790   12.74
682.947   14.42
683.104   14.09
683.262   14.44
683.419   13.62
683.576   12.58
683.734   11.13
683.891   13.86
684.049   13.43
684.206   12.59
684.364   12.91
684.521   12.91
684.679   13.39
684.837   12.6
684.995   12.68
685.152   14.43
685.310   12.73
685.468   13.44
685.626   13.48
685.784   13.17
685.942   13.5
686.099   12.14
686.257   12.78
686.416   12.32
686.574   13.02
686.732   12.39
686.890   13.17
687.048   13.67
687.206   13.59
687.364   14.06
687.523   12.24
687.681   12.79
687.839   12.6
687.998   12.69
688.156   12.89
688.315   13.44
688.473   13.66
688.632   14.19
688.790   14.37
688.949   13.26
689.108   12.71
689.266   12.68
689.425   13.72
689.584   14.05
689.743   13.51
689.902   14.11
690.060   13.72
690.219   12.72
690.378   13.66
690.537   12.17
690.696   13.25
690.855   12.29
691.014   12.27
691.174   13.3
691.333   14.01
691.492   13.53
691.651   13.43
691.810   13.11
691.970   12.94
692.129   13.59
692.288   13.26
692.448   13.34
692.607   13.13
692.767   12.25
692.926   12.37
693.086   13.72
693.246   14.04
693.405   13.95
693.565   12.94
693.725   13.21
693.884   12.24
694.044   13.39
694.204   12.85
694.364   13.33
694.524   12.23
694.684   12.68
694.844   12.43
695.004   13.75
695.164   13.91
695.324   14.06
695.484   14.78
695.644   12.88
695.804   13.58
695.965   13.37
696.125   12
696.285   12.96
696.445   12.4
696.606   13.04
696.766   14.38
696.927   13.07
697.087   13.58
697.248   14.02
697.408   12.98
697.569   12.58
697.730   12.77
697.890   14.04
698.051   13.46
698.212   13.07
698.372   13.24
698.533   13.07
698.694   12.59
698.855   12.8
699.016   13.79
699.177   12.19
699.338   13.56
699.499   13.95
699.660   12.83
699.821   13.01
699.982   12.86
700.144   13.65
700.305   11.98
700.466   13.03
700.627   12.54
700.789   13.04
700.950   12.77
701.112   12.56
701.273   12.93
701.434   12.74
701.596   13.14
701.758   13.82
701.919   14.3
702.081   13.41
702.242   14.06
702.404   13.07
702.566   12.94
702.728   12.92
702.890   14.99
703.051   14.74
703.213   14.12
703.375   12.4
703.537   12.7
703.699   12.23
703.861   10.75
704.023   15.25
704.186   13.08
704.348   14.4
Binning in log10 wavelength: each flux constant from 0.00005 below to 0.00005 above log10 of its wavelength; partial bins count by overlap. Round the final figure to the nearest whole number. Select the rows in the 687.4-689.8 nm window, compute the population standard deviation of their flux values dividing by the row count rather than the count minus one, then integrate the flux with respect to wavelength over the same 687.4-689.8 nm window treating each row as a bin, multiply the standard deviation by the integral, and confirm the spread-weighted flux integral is 20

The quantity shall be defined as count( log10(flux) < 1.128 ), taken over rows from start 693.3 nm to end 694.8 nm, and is 8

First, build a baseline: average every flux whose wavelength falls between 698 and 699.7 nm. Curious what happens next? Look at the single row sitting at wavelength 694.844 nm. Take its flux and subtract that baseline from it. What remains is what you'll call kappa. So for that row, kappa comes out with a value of -0.71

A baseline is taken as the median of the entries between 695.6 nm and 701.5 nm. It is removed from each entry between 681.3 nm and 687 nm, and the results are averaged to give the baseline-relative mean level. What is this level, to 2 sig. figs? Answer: 0.11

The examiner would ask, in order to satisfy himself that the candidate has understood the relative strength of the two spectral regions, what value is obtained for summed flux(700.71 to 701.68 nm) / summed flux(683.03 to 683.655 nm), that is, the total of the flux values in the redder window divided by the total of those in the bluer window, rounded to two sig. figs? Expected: 1.4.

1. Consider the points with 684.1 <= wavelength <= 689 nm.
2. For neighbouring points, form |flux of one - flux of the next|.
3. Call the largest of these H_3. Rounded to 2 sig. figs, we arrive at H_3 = 1.8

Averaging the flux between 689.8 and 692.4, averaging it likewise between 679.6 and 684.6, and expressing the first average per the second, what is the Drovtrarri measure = 0.99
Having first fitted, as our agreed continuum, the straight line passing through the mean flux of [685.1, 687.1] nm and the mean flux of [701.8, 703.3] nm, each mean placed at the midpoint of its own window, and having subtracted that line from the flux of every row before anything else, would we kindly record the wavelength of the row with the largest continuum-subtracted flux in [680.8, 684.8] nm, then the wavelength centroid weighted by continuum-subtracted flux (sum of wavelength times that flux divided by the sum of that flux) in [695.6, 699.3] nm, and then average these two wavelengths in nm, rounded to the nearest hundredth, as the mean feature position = 690.42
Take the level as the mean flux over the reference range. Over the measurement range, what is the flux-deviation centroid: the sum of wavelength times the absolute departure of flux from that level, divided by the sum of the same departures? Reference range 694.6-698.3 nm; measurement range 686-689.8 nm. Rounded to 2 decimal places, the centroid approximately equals 687.79 nm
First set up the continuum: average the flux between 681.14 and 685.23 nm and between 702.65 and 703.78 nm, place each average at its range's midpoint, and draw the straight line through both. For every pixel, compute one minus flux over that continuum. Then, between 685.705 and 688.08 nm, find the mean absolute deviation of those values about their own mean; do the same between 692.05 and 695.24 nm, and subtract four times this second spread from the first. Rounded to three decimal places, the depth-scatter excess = -0.116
